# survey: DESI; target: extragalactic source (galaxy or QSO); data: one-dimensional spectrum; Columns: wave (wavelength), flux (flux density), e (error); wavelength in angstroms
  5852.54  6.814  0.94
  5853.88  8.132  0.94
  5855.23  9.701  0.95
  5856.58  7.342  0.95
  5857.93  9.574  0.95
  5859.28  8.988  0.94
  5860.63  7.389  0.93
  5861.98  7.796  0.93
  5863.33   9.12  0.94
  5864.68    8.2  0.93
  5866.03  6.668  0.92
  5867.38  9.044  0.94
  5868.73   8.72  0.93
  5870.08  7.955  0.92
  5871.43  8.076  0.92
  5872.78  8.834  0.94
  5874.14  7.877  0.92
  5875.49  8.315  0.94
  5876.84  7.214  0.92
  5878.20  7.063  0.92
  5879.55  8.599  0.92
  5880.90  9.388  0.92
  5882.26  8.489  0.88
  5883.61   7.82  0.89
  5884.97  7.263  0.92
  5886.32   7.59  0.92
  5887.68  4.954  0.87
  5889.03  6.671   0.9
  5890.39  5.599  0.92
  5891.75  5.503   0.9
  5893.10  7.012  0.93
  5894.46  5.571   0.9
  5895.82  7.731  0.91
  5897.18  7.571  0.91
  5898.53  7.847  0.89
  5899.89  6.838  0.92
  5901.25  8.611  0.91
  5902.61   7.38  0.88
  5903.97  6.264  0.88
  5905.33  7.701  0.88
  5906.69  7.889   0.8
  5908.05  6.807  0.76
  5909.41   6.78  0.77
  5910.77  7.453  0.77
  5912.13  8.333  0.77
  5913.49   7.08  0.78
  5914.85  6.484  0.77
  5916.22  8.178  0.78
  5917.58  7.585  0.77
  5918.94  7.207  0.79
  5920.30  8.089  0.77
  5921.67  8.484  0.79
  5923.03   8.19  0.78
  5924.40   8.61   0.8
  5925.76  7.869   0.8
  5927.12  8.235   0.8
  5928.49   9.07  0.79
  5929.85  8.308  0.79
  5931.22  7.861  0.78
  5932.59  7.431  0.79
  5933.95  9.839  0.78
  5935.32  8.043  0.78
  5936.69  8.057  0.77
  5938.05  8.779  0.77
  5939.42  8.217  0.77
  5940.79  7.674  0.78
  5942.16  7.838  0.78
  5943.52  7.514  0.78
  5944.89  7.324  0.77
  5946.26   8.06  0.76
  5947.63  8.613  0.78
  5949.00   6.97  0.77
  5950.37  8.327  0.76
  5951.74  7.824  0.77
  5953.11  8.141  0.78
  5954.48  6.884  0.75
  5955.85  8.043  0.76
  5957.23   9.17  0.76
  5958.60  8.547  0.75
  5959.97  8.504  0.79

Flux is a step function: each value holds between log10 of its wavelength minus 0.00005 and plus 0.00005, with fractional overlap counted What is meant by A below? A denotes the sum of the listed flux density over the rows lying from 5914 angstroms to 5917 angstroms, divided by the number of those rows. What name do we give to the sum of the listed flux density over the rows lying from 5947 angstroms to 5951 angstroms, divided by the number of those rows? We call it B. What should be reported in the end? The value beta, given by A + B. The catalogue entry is 15.3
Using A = 7.3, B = 7.97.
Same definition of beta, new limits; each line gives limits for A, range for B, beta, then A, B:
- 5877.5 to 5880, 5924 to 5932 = 16.2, 7.8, 8.33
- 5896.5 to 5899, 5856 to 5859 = 16.2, 7.7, 8.46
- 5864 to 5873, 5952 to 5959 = 16.4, 8.2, 8.16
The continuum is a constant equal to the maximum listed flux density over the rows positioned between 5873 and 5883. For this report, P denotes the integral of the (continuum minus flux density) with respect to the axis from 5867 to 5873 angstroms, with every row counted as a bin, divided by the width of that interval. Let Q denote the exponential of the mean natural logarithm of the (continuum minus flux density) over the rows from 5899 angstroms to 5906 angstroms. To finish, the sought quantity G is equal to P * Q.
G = 2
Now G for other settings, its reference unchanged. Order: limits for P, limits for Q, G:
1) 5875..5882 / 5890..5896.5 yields 4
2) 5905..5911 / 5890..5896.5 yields 6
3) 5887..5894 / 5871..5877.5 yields 4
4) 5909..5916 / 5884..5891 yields 6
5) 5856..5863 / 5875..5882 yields 0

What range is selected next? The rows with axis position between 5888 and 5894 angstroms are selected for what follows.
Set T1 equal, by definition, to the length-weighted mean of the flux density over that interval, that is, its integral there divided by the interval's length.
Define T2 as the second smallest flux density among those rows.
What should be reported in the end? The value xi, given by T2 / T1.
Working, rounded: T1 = 6.1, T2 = 5.599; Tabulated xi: 0.92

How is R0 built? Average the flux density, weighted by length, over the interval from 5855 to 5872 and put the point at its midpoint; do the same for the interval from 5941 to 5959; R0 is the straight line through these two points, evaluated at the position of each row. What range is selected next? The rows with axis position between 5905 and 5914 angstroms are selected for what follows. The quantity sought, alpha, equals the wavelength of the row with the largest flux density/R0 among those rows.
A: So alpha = 5912.13 angstroms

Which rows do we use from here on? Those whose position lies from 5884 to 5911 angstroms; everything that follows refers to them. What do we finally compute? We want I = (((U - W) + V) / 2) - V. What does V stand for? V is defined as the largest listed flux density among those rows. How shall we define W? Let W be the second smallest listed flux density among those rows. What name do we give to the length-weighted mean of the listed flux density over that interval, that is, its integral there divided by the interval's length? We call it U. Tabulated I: -3.6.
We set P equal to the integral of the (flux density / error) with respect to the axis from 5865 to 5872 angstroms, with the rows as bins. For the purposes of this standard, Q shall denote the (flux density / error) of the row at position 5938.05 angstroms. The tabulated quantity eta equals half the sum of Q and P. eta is 36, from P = 61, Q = 11.4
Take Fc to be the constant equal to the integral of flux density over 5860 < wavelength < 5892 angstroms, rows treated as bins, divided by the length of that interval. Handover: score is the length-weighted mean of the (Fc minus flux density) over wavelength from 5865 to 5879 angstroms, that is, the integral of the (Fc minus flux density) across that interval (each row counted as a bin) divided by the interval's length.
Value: -0.3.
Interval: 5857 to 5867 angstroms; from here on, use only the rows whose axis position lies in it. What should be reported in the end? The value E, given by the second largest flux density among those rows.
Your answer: 9.12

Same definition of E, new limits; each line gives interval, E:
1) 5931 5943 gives 8.779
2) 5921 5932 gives 8.61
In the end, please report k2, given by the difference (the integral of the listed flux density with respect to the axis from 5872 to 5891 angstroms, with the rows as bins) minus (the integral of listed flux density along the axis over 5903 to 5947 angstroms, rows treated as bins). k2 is -202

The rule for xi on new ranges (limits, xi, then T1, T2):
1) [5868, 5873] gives 0.96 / 8.4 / 8.076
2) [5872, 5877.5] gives 0.98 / 8.1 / 7.877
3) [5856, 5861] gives 0.88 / 8.4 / 7.389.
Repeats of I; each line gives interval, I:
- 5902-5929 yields -3.9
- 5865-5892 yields -3.6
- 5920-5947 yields -4.5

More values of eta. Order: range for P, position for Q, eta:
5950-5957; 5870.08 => 41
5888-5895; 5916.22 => 28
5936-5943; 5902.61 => 41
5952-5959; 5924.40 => 43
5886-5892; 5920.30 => 25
